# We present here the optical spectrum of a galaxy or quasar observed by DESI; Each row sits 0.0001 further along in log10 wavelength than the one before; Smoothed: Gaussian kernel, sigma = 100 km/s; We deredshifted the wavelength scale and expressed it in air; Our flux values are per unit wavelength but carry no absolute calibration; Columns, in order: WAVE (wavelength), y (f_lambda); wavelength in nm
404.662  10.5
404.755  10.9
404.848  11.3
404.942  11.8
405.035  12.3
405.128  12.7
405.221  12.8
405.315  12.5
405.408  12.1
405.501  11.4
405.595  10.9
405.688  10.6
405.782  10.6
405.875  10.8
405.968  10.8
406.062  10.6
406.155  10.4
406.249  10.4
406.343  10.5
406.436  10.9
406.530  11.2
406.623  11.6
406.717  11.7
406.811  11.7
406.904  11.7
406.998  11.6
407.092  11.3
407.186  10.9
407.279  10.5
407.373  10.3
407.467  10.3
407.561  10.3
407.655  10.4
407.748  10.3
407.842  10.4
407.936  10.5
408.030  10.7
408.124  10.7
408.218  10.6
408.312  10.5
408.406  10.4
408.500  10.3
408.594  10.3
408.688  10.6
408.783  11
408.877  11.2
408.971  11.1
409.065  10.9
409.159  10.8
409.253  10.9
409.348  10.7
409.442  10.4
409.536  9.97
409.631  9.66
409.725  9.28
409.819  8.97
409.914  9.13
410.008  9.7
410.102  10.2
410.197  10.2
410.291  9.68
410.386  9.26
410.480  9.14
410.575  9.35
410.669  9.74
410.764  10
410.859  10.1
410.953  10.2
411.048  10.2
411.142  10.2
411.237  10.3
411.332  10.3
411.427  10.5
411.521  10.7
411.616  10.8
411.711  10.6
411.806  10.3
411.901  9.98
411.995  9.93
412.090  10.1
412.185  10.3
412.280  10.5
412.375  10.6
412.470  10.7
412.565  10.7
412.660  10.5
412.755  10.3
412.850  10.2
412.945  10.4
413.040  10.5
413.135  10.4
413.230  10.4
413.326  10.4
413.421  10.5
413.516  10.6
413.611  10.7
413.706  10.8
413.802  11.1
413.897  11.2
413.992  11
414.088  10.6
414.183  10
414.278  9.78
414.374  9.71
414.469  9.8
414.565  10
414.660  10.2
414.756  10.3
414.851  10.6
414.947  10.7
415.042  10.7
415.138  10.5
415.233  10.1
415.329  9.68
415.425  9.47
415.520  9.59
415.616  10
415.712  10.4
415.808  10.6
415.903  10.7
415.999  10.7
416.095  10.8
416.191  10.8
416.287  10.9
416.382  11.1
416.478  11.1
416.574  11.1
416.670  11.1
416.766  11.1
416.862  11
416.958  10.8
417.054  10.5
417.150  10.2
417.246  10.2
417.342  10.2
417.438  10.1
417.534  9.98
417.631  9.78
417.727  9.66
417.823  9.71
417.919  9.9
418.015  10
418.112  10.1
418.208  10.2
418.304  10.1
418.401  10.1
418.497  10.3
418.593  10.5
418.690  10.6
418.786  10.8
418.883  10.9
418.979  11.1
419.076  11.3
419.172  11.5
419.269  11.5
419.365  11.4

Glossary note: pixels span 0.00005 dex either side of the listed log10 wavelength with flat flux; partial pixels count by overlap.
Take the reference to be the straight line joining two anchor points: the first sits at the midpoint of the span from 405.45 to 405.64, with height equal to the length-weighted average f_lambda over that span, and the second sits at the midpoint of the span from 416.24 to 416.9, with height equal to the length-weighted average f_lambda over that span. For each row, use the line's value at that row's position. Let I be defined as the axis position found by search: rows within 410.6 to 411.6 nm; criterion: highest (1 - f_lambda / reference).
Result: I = 410.669 nm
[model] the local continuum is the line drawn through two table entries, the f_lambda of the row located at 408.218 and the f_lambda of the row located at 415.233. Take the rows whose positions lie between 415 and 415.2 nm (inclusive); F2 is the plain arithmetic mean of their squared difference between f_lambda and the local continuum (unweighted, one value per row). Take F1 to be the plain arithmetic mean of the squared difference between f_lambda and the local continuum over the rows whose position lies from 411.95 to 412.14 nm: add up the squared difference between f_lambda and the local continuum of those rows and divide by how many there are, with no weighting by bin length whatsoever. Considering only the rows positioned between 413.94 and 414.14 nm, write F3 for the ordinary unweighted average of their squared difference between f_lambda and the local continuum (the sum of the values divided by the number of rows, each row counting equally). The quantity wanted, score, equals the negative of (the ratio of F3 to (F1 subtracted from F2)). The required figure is -2.9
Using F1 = 0.11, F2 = 0.2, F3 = 0.42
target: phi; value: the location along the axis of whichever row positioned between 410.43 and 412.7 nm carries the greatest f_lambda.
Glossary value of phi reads 411.616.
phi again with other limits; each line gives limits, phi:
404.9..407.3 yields 405.221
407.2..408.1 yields 408.030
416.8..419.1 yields 419.076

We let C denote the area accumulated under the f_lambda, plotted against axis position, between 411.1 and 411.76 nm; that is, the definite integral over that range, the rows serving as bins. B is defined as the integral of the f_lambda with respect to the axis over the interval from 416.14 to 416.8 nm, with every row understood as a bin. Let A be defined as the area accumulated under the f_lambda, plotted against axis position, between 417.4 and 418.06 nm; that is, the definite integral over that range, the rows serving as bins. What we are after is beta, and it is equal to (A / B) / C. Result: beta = 0.129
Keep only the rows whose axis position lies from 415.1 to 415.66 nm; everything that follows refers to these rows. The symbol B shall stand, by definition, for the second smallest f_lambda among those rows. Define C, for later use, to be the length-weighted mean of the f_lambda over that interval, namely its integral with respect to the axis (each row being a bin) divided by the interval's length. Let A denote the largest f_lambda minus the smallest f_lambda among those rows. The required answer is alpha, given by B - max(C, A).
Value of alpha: -0.29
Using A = 1.03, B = 9.59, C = 9.9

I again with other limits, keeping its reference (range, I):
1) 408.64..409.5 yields 409.442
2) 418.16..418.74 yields 418.304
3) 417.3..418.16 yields 417.727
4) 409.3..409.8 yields 409.725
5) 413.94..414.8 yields 414.374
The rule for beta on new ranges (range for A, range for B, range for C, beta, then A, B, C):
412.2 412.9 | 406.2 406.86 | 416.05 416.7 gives 0.140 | 7.3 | 7.35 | 7.1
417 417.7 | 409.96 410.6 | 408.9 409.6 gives 0.153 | 7.1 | 6.18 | 7.5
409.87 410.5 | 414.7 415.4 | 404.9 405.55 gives 0.106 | 6.1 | 7.23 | 8.0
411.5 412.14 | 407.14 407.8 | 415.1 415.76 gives 0.146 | 6.6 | 6.89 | 6.6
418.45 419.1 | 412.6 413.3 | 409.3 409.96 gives 0.150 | 7.0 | 7.27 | 6.4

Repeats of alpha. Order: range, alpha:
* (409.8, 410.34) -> -0.54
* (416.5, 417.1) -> -0.14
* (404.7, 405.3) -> -0.67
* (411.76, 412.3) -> -0.20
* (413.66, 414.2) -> -0.22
